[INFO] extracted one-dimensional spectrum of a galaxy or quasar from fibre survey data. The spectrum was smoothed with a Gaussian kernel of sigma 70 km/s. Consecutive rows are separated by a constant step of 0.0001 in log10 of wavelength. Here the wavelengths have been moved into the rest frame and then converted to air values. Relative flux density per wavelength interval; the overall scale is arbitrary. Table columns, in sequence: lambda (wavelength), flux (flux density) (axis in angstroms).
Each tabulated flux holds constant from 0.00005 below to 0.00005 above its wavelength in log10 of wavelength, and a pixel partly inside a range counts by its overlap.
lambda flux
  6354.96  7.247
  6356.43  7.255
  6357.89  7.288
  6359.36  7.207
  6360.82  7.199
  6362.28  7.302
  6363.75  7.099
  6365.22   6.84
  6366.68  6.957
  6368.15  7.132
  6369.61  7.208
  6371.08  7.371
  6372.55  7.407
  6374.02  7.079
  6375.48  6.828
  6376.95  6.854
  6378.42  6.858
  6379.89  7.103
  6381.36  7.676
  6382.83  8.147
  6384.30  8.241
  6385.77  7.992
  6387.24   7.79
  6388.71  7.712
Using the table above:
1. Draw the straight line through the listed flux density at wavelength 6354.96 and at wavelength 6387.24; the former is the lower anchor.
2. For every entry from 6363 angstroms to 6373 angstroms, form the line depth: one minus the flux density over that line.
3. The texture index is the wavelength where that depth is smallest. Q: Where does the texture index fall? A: 6372.55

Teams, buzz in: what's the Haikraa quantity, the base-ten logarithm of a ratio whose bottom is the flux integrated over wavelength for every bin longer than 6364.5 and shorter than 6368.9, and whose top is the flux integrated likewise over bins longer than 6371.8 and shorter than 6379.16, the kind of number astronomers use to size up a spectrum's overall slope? 0.22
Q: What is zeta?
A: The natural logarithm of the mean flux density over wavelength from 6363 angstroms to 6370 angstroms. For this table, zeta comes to 1.95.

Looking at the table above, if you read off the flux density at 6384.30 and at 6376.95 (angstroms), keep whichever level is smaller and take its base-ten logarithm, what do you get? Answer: 0.836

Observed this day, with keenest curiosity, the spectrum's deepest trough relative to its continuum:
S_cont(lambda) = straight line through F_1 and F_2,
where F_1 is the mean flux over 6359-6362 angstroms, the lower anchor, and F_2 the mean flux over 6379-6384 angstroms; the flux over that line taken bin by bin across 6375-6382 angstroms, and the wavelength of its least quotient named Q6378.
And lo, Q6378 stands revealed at 6378.42 angstroms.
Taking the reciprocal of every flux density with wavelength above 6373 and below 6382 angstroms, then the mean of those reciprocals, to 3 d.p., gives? 0.142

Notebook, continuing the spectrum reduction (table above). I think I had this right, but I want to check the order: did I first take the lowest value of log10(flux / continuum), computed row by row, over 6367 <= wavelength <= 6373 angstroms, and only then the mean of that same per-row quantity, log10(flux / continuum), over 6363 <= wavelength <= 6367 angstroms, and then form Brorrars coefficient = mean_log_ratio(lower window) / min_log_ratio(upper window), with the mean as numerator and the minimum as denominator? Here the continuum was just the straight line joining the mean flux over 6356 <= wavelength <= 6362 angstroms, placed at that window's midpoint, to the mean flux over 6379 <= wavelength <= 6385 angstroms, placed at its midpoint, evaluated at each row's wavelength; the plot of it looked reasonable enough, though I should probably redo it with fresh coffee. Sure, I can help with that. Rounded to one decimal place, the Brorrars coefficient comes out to 1.3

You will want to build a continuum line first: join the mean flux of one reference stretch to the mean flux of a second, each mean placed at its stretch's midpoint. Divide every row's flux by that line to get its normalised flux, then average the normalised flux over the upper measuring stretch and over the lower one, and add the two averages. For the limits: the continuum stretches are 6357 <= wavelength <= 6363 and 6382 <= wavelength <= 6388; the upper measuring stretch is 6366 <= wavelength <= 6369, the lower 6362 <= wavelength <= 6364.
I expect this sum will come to 1.92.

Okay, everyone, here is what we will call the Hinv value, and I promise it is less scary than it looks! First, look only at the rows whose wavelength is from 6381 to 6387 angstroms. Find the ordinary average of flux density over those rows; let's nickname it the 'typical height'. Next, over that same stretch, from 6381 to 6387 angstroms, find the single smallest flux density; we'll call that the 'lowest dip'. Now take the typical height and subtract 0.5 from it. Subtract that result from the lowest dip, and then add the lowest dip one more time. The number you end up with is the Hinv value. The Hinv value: 7.84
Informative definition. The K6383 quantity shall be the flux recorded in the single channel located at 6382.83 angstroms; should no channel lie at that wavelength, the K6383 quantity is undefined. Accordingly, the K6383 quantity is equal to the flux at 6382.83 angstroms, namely 8.147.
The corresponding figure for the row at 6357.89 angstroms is 7.288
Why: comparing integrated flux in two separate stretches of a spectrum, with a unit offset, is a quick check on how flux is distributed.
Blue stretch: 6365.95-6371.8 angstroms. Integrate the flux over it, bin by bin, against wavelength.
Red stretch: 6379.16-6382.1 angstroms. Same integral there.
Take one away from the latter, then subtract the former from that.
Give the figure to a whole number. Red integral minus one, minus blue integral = -21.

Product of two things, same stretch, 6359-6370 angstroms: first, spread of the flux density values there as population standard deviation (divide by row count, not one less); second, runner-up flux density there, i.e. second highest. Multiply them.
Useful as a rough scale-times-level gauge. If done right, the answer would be 1.0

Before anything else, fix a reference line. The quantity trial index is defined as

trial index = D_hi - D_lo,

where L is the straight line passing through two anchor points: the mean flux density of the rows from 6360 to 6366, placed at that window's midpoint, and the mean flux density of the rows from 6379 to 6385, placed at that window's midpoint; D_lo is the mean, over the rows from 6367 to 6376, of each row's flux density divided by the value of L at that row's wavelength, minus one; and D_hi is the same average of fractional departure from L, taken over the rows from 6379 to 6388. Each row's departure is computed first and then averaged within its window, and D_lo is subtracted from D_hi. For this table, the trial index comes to 0.031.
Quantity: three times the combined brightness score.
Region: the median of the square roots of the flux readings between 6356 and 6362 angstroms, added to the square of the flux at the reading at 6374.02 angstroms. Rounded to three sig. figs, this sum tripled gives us 158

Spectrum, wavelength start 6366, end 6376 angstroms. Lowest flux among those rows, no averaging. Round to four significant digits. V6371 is 6.828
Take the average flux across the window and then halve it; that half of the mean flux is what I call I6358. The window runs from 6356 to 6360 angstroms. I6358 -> 3.62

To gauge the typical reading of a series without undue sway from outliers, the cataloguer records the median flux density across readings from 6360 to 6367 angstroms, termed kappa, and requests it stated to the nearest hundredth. 7.10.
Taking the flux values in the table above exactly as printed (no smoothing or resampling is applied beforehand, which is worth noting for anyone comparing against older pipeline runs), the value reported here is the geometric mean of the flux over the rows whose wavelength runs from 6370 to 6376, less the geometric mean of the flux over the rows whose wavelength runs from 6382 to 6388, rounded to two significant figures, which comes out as -0.87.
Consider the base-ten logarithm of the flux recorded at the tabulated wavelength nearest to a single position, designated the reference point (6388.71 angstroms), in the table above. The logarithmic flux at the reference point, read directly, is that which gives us 0.89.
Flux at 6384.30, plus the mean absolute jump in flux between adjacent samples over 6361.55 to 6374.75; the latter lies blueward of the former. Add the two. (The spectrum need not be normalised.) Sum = 8.4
